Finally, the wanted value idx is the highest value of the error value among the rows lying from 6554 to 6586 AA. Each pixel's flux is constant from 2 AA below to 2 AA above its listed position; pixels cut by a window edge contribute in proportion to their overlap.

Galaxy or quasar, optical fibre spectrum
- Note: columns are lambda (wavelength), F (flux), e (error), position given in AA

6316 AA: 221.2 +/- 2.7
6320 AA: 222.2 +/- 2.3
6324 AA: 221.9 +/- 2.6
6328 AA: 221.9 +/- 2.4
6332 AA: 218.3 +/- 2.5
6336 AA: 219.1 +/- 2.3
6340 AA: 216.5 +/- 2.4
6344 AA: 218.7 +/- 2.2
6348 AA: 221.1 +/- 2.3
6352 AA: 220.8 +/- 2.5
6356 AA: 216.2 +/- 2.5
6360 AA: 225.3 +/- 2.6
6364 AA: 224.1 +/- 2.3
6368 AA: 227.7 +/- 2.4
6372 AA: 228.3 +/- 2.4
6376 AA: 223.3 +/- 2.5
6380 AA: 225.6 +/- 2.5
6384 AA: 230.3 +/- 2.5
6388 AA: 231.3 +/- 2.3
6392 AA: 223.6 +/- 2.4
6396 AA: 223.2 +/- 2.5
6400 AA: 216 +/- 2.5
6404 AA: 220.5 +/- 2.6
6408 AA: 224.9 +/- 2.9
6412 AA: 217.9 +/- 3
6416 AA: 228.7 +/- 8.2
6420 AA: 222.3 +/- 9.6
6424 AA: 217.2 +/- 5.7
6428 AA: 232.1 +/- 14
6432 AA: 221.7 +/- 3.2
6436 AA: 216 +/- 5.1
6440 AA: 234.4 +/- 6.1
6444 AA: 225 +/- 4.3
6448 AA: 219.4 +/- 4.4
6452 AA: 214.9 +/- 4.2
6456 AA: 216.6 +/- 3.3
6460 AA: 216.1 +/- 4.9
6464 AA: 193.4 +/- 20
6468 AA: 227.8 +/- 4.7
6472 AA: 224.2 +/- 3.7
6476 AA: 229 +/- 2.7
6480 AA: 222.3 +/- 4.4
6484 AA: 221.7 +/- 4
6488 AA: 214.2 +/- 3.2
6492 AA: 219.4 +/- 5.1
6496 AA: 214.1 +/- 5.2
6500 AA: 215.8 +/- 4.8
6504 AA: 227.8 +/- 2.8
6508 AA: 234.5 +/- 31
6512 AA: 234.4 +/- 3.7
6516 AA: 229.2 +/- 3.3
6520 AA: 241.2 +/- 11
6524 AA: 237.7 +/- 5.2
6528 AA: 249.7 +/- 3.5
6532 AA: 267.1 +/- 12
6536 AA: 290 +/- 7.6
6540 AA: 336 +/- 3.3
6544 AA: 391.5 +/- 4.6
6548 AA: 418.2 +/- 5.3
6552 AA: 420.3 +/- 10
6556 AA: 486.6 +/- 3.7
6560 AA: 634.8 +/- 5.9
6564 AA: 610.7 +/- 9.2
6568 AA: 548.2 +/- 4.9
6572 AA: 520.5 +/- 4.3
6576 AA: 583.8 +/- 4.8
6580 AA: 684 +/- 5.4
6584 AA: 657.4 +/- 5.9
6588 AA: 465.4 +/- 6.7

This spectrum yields 9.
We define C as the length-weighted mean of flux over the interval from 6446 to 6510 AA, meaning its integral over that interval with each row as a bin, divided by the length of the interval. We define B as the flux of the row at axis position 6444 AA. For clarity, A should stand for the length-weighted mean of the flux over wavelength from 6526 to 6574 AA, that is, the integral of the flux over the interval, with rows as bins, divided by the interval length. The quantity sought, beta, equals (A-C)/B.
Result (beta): 0.94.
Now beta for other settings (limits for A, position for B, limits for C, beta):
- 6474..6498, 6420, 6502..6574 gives -0.65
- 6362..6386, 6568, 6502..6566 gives -0.21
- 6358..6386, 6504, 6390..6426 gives 0.02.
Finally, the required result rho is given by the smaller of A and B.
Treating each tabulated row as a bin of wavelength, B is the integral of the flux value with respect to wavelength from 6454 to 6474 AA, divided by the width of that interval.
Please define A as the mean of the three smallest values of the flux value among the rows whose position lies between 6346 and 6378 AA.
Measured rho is 216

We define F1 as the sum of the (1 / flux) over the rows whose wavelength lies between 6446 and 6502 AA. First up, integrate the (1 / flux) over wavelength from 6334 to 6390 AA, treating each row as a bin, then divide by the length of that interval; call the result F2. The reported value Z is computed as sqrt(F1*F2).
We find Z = 0.0170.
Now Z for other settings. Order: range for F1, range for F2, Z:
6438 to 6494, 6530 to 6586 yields 0.0119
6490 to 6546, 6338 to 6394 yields 0.0159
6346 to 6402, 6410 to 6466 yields 0.0169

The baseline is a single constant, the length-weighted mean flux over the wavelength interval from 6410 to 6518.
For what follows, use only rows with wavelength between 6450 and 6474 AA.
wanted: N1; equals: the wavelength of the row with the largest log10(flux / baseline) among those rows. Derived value 6468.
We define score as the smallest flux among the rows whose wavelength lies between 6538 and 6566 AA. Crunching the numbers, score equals 336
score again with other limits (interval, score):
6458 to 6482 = 193.4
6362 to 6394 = 223.3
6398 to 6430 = 216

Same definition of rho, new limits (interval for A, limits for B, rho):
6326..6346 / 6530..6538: 218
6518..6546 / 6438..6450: 226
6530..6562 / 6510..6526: 236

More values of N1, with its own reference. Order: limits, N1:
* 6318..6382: 6372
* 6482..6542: 6540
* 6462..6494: 6476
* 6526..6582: 6580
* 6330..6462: 6440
